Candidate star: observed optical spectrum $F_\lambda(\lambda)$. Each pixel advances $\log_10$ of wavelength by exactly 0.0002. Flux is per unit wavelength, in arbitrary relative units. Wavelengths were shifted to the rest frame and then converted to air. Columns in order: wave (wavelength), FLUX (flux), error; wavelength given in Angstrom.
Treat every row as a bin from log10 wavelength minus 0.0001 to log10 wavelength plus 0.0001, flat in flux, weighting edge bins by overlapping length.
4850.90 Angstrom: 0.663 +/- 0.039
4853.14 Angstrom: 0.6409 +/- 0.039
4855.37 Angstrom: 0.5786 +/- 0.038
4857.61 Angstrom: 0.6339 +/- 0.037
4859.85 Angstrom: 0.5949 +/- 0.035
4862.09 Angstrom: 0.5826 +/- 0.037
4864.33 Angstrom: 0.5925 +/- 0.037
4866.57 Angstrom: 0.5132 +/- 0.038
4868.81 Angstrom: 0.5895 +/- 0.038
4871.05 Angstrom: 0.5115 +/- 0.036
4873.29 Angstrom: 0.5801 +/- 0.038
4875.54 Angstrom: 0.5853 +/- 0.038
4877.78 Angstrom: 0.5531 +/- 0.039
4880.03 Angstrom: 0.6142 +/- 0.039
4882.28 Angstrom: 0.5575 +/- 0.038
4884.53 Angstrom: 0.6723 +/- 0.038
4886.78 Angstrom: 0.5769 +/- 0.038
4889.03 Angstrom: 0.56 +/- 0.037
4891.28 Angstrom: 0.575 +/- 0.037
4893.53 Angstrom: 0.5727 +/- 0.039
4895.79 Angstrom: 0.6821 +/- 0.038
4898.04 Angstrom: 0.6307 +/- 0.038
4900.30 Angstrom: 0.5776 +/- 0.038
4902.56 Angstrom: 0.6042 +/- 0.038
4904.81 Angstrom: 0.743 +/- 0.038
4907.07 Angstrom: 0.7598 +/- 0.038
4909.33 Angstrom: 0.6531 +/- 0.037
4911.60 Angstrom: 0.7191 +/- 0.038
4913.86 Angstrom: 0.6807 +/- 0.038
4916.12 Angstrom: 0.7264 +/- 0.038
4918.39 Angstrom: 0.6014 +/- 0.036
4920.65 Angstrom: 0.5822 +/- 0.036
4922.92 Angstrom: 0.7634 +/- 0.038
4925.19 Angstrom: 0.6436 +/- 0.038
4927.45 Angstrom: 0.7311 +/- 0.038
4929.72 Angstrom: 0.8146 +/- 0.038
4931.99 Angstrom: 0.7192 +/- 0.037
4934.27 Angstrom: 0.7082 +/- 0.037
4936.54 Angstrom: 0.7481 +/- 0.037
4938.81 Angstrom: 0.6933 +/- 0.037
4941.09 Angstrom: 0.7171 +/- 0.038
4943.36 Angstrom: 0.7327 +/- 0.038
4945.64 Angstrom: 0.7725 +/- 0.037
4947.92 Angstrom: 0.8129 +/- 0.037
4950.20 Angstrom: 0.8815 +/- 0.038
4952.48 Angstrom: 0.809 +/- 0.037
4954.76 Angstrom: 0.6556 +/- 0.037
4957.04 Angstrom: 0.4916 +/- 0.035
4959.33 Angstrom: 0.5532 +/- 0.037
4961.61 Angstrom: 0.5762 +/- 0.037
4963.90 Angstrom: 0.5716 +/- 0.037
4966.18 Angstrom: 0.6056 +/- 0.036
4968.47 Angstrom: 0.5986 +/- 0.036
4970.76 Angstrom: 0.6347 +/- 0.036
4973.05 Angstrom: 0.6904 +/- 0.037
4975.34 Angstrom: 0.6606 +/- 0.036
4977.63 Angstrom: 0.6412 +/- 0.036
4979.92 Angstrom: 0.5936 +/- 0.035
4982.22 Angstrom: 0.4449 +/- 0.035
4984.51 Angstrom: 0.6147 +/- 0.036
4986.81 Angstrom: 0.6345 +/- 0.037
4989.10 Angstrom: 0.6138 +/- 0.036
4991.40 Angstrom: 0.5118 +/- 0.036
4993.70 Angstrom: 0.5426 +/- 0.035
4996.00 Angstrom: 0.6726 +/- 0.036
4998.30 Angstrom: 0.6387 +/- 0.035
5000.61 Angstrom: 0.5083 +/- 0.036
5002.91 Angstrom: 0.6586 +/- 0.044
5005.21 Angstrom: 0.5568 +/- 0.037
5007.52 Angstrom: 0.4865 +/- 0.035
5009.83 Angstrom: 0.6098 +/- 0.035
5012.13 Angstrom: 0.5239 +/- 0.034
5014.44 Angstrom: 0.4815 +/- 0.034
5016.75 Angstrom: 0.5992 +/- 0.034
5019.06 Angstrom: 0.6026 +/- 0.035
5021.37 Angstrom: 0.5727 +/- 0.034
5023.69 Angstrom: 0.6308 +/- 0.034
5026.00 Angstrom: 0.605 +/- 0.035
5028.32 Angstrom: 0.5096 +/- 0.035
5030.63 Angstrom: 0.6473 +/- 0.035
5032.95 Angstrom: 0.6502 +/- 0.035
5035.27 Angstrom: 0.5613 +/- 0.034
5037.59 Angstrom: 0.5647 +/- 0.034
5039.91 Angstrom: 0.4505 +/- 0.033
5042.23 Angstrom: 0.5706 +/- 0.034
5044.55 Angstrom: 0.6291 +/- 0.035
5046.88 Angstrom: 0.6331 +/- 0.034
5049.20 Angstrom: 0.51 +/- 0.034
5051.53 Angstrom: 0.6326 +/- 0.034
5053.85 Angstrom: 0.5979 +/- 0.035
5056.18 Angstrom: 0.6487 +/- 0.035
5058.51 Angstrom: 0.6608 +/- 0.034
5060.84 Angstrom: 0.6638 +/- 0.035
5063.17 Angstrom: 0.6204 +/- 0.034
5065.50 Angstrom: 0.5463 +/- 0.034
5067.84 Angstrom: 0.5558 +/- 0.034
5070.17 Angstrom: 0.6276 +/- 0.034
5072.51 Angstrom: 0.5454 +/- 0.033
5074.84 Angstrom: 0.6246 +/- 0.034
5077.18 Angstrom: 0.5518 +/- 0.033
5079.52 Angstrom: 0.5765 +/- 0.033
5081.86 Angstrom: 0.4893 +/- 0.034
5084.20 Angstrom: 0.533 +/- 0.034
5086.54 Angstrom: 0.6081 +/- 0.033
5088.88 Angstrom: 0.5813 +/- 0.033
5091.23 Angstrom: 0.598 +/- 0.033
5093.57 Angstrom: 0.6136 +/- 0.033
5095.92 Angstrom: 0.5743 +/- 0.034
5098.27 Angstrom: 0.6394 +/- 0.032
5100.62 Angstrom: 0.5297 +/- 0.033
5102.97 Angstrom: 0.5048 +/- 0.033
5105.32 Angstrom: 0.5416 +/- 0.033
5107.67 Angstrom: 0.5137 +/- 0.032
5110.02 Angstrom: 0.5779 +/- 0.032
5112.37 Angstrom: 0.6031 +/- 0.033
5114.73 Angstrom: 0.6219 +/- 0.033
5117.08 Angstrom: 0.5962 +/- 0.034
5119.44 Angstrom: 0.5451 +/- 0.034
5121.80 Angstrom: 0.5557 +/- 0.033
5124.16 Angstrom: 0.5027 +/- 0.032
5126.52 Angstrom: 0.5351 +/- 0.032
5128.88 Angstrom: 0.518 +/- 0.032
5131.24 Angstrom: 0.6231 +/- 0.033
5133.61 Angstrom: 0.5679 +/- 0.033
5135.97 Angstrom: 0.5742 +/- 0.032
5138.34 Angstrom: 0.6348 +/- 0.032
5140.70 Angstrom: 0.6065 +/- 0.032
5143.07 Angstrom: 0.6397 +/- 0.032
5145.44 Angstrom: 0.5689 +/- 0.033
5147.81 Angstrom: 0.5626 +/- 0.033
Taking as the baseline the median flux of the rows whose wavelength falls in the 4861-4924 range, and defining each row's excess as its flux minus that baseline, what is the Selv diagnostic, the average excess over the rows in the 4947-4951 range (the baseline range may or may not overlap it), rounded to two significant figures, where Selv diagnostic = 0.26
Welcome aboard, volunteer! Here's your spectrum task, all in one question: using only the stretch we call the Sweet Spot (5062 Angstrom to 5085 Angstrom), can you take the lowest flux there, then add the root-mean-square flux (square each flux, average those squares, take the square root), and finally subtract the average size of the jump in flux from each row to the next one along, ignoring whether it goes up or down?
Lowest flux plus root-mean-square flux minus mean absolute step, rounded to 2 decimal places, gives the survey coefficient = 1.00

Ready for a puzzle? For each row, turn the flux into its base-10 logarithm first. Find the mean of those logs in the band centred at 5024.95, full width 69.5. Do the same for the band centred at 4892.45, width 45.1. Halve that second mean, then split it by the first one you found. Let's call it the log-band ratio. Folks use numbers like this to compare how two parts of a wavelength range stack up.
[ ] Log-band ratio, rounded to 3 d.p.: 0.442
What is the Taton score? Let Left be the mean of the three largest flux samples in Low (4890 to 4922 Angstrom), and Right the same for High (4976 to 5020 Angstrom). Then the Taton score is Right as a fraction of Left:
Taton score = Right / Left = 0.88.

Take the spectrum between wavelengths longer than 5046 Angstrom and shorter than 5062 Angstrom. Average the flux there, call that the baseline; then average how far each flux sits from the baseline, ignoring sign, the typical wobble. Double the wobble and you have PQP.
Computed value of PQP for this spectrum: 0.077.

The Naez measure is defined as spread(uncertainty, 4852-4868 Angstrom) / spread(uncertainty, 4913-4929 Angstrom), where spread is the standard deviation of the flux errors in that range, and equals 1.3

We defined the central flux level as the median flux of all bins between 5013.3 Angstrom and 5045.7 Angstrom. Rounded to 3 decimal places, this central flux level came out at 0.586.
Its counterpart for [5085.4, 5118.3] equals 0.589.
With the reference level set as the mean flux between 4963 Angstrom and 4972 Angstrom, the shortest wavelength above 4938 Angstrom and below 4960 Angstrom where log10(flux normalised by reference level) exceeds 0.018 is 4938.81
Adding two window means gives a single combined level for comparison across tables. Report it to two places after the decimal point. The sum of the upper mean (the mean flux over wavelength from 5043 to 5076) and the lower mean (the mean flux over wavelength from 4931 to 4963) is 1.31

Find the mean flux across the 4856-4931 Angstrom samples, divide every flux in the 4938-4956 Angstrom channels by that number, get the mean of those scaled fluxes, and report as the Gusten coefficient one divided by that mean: 0.83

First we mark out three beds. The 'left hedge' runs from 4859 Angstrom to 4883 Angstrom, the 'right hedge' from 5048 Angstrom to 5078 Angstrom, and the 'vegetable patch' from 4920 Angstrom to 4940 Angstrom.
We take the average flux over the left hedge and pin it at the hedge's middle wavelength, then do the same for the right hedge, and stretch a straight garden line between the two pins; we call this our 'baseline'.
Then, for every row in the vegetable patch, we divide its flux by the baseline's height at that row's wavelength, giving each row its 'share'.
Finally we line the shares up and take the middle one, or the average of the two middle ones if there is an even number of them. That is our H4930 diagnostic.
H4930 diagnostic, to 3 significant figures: 1.24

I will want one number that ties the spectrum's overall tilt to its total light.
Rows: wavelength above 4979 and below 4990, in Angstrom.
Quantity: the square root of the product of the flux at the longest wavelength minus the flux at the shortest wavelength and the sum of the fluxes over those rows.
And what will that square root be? 0.24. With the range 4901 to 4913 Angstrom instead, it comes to 0.63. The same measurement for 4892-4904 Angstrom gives 0.31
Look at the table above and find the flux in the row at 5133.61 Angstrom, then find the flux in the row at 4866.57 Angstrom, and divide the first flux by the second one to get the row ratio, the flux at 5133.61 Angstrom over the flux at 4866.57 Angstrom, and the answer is 1.11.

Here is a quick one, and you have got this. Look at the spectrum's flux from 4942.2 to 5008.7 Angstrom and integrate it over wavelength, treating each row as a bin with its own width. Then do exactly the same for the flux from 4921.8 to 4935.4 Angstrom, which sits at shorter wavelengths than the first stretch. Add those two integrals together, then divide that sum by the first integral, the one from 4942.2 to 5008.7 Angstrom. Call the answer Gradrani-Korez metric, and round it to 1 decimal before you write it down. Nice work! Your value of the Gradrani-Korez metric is 1.2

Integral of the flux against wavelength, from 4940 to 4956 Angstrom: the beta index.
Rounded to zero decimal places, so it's 12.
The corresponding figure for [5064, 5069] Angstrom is 3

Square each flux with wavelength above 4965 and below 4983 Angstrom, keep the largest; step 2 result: 0.48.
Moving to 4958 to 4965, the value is 0.33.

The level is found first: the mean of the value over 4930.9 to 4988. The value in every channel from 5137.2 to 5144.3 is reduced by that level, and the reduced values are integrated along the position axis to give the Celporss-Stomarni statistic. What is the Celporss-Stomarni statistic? -0.25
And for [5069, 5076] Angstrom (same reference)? -0.44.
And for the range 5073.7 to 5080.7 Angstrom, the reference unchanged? -0.55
